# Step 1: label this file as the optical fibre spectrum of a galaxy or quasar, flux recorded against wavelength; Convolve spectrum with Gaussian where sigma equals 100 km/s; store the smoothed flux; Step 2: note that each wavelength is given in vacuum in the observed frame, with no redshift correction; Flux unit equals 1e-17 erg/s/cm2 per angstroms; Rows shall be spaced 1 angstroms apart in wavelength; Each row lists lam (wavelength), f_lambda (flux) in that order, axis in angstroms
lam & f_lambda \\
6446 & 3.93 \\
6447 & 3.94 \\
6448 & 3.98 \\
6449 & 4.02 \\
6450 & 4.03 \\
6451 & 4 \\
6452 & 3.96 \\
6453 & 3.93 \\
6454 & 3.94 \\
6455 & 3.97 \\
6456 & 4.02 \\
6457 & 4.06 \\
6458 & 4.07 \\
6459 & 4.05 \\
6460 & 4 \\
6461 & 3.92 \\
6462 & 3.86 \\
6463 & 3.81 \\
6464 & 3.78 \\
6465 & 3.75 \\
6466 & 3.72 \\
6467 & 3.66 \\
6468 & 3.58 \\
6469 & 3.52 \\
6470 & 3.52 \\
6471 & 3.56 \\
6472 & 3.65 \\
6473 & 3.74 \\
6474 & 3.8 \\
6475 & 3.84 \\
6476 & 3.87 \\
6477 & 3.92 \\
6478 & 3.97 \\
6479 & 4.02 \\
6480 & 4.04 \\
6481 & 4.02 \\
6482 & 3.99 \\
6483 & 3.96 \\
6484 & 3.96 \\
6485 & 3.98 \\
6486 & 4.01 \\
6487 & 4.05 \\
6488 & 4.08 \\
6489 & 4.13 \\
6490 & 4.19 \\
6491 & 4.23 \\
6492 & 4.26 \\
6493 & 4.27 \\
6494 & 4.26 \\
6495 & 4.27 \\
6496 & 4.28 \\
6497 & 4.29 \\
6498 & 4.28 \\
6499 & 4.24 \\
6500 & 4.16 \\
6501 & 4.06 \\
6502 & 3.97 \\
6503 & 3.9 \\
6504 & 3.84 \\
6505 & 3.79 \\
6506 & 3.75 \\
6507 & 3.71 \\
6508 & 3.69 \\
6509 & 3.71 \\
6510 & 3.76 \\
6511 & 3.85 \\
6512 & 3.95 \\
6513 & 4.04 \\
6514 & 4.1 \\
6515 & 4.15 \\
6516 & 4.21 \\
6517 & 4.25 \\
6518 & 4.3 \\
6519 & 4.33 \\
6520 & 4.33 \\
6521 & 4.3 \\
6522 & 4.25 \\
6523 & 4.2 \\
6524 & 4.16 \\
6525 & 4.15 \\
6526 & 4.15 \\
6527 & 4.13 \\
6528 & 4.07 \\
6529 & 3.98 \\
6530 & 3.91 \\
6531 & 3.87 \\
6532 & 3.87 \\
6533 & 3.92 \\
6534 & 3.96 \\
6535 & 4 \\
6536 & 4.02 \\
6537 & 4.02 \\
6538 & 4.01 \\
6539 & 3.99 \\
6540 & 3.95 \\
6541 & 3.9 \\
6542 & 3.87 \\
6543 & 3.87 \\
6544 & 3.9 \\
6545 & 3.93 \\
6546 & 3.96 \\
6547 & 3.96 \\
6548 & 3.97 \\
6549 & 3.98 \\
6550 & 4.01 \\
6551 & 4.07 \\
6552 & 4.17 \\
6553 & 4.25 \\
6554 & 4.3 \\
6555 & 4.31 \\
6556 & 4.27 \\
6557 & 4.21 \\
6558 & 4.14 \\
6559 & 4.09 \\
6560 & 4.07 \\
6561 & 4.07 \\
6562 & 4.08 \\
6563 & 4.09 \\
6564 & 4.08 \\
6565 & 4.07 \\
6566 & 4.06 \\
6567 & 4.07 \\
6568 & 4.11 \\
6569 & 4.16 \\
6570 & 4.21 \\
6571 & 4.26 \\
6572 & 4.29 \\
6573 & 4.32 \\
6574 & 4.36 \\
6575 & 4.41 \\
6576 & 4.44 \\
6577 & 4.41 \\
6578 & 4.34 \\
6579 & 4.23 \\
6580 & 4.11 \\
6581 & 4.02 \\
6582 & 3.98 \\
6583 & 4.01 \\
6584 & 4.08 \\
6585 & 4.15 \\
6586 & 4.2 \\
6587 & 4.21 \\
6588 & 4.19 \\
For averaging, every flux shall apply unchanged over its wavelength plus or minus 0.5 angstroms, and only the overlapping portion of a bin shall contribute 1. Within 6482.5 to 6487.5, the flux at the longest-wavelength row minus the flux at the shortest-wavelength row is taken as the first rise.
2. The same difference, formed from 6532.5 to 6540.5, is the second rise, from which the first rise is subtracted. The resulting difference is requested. -0.06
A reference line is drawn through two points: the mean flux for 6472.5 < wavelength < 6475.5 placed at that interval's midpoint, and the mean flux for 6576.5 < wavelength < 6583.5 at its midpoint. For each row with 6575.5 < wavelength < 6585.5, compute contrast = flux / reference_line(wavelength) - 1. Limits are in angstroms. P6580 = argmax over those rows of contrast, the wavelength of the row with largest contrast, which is 6576 angstroms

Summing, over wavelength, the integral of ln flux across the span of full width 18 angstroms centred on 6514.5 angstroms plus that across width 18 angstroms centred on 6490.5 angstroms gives 50.8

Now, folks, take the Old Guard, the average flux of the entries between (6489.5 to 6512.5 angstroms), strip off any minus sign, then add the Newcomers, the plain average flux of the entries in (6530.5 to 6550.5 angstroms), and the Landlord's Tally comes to 7.98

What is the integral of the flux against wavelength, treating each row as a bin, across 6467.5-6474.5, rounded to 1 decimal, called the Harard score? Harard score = 25.4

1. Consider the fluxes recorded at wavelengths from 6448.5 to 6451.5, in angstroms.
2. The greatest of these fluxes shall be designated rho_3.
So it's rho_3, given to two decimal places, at 4.03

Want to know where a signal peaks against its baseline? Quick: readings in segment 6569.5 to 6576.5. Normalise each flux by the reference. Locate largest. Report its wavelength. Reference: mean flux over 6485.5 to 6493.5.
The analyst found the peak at 6576 angstroms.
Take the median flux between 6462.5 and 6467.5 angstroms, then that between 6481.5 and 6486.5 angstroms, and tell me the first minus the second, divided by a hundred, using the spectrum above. -0.0023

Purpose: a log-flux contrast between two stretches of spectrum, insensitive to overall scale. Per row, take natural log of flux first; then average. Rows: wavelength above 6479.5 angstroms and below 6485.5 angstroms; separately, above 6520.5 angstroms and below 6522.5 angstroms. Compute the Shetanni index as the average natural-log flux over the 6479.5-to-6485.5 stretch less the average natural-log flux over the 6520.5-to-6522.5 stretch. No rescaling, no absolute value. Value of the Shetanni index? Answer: -0.07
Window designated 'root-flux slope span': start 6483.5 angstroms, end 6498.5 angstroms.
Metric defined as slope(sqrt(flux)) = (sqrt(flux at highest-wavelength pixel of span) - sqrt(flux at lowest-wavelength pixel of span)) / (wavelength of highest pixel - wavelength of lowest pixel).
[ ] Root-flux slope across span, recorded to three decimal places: 0.006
